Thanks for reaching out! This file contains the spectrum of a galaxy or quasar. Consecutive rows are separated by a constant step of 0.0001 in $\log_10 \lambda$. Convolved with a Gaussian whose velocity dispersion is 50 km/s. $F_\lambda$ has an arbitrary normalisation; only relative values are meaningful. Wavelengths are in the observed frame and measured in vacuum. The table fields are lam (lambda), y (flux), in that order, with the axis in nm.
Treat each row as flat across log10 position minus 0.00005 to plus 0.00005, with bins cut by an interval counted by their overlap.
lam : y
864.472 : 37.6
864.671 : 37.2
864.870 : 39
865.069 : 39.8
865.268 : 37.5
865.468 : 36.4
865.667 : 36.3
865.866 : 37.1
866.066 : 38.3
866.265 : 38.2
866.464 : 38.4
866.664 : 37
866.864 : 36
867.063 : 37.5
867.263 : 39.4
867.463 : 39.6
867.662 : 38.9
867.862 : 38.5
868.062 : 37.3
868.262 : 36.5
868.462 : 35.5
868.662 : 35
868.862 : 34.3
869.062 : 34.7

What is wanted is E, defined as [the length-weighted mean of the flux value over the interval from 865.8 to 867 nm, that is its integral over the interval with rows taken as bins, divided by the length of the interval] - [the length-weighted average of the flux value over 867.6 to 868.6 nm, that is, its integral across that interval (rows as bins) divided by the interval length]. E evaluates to 0.3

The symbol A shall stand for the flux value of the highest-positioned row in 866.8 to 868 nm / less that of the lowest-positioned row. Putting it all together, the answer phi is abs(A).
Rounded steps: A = 2.5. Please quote 2.50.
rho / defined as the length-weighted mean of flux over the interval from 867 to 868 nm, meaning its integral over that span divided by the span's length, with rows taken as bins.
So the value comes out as 38.8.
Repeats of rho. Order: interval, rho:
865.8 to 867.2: 37.6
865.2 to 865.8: 36.7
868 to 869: 35.6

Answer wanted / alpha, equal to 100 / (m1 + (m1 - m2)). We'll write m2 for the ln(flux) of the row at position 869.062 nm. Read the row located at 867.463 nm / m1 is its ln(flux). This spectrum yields 26.2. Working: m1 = 3.68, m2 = 3.55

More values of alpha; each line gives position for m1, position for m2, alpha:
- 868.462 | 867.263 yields 28.9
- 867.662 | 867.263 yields 27.4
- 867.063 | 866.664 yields 27.5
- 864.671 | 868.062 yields 27.7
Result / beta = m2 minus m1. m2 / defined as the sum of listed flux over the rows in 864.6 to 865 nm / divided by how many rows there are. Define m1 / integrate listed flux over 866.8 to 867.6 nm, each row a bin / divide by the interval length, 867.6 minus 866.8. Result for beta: -0.2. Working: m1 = 38.29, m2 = 38.1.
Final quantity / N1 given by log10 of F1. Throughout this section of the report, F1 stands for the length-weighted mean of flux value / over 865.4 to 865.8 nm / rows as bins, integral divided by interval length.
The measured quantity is 1.562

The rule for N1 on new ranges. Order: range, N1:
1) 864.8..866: 1.576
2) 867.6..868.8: 1.566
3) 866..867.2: 1.575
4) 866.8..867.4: 1.578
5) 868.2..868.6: 1.555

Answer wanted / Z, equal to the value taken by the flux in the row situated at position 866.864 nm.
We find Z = 36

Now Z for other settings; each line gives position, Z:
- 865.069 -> 39.8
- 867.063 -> 37.5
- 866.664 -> 37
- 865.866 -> 37.1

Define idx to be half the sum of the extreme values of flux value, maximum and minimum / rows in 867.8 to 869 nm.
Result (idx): 36.4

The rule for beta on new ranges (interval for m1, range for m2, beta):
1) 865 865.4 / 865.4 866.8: -0.9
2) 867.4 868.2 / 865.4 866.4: -1.2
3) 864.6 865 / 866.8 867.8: 0.0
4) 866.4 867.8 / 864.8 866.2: -0.3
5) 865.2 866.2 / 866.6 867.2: -0.3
